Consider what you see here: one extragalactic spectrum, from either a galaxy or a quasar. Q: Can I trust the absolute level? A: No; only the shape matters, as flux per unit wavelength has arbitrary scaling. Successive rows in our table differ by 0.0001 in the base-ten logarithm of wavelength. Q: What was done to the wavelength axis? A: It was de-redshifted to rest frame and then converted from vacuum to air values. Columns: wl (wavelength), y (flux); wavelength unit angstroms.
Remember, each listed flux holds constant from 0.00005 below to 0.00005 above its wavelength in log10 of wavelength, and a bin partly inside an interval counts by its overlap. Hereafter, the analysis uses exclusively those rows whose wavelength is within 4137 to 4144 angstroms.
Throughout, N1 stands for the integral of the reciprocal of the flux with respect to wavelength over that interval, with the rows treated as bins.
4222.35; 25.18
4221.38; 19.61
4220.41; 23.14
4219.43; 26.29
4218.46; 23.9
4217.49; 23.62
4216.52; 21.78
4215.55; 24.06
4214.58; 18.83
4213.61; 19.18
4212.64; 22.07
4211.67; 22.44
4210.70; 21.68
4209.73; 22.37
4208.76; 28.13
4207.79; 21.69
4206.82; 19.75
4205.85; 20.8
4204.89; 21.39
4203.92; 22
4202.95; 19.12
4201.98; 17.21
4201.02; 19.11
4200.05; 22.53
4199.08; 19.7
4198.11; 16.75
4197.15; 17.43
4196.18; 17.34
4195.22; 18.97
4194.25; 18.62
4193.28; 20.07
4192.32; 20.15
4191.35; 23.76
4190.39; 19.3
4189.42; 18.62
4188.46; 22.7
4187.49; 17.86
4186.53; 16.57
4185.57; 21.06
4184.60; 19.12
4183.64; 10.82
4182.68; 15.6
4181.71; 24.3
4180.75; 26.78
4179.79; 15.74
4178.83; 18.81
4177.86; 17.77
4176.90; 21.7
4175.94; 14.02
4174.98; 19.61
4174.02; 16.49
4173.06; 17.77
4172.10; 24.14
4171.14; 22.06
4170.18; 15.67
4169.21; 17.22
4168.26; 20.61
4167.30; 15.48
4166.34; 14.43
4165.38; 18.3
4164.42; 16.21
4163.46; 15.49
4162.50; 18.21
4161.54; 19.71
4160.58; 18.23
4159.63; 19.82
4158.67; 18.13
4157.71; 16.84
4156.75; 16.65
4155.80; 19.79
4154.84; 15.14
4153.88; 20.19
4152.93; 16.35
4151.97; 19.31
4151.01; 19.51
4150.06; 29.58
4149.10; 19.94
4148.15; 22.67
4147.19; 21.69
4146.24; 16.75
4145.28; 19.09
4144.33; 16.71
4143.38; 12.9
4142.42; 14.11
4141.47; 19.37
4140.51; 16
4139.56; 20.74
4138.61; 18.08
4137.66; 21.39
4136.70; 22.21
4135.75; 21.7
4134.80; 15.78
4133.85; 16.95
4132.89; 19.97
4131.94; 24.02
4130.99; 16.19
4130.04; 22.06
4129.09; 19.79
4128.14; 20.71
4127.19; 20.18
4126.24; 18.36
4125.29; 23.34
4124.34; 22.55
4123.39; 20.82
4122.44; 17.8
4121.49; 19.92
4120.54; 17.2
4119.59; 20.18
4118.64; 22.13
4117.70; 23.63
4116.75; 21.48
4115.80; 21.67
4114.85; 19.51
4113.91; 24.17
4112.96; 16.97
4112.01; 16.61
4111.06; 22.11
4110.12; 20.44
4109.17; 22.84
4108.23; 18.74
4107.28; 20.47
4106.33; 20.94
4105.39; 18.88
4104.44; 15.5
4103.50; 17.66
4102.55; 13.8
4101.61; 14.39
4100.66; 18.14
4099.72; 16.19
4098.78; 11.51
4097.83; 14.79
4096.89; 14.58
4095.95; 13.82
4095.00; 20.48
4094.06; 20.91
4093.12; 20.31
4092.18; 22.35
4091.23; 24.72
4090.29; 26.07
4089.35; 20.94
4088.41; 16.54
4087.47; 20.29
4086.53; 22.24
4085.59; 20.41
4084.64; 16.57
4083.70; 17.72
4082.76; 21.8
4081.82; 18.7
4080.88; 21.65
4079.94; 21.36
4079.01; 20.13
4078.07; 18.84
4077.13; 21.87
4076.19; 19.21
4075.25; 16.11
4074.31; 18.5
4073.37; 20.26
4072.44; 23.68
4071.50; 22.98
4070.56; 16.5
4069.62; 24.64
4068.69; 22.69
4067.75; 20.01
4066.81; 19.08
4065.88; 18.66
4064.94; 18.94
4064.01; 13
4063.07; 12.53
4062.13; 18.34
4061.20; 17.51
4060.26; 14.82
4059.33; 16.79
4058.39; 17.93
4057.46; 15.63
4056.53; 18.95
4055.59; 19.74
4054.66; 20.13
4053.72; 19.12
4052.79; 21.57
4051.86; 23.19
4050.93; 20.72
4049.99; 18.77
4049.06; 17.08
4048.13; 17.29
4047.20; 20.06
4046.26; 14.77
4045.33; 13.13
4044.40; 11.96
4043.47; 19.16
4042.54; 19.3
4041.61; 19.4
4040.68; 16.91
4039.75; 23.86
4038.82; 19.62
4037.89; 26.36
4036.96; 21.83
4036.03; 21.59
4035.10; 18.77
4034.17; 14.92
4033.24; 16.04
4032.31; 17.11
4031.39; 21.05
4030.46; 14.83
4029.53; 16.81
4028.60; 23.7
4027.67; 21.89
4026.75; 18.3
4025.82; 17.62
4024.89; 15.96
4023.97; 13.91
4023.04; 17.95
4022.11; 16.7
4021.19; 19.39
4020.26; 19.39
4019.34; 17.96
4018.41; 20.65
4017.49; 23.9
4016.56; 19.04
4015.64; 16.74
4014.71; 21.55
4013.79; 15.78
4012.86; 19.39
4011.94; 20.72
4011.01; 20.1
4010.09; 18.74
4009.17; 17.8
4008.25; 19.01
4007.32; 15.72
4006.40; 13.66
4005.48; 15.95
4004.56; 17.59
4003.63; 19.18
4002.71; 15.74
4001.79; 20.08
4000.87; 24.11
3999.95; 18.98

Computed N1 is 0.41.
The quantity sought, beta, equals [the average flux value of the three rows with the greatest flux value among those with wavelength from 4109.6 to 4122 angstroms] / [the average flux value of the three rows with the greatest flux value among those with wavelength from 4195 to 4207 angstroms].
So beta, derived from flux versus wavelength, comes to 1.06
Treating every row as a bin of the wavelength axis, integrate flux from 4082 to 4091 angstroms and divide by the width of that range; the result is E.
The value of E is 20.4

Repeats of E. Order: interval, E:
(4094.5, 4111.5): 17.5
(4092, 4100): 17.1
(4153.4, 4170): 17.6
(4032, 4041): 19.8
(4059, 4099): 19.2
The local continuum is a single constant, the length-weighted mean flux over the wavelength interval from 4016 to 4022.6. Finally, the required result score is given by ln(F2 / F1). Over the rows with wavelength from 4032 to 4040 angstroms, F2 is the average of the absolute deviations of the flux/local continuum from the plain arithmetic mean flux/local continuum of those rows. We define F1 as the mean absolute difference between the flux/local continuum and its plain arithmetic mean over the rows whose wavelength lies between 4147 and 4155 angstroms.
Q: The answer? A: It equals 0.1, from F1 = 0.142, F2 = 0.15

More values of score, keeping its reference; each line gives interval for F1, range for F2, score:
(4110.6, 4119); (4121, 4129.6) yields -0.5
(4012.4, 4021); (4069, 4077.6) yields 0.4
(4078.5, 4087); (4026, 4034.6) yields 0.5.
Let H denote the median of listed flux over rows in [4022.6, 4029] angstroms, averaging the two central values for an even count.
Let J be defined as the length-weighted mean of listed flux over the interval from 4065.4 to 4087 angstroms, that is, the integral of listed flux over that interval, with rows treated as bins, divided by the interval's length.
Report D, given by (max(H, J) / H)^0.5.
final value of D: 1.060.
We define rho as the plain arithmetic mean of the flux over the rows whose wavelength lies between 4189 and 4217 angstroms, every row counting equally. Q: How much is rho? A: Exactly 20.5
